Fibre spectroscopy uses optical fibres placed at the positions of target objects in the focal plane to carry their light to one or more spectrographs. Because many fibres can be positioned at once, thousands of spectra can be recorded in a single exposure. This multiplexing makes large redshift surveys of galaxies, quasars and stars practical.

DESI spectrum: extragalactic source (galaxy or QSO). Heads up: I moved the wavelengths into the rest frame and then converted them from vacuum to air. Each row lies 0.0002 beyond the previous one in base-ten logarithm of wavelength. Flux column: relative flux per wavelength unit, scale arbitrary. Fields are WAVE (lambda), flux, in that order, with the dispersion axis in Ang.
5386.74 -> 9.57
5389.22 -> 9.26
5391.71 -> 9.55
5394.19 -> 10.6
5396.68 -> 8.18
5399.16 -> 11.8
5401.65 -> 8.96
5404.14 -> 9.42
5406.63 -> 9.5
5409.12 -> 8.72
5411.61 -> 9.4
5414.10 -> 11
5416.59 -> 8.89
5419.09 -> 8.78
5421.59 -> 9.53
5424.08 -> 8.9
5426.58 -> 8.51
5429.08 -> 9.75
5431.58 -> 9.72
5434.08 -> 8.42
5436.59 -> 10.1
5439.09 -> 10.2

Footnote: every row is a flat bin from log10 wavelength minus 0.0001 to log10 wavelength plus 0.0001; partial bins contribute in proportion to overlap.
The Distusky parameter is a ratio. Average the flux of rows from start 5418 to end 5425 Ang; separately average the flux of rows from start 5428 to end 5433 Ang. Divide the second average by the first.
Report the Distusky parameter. 1.07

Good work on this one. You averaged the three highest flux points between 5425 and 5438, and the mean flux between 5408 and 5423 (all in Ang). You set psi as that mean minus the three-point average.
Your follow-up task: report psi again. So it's -0.47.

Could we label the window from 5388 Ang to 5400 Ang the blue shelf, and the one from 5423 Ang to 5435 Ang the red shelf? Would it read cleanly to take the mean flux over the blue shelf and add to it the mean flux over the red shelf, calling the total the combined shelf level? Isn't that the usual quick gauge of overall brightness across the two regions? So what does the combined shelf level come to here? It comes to 18.9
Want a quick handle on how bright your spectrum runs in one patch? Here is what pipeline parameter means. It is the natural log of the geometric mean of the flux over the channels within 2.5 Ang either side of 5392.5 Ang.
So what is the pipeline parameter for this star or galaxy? 2.31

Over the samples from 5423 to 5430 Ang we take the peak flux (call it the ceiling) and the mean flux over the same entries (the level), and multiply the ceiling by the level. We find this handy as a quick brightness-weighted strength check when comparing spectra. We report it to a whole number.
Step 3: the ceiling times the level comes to 88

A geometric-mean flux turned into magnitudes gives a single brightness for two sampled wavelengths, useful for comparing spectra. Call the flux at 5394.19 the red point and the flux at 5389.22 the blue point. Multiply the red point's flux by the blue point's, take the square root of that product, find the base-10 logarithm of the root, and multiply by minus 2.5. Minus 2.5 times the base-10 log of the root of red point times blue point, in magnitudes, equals -2.49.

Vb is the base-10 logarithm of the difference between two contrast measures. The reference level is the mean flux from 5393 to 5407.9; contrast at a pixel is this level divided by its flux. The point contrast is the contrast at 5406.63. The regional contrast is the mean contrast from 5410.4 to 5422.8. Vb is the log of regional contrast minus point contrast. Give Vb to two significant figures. -2.4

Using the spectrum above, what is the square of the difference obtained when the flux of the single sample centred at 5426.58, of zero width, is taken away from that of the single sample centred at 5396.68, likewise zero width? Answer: 0.11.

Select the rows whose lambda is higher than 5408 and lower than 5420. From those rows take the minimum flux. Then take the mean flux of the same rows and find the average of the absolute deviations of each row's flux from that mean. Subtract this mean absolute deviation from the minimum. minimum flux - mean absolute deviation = 8.05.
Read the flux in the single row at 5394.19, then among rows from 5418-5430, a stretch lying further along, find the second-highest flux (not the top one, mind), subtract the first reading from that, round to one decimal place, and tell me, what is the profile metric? -1.1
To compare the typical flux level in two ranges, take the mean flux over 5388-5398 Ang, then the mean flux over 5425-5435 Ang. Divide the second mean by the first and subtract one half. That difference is 0.468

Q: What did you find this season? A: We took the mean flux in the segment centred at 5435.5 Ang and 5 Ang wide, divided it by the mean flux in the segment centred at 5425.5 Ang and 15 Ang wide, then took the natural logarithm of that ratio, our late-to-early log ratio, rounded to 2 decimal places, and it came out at 0.01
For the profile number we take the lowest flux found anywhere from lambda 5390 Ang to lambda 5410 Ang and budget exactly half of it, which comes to 4.09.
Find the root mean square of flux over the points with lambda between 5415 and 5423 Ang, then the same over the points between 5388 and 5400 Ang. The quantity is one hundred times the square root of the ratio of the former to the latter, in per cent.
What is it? 95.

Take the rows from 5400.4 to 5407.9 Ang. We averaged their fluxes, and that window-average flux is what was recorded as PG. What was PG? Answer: 9.3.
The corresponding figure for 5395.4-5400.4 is 10.0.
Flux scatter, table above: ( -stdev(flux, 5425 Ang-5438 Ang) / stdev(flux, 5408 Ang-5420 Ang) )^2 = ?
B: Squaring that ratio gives 0.66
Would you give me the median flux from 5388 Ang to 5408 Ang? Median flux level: 9.46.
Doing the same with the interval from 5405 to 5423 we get 9.40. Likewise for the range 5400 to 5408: 9.42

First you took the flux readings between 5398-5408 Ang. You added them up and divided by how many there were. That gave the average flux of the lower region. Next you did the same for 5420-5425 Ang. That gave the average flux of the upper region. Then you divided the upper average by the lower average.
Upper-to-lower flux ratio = 0.93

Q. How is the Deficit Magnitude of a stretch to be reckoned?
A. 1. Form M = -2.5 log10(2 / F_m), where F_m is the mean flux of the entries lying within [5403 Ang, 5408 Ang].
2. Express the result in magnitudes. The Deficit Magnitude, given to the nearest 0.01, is 1.69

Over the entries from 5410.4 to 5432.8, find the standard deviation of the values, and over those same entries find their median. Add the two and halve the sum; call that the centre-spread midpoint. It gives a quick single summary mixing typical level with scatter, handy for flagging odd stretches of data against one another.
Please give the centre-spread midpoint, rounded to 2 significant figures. 5.1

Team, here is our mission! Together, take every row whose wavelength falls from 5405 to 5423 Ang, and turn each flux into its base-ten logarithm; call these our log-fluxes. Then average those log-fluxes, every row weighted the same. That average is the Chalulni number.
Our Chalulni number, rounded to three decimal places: 0.972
